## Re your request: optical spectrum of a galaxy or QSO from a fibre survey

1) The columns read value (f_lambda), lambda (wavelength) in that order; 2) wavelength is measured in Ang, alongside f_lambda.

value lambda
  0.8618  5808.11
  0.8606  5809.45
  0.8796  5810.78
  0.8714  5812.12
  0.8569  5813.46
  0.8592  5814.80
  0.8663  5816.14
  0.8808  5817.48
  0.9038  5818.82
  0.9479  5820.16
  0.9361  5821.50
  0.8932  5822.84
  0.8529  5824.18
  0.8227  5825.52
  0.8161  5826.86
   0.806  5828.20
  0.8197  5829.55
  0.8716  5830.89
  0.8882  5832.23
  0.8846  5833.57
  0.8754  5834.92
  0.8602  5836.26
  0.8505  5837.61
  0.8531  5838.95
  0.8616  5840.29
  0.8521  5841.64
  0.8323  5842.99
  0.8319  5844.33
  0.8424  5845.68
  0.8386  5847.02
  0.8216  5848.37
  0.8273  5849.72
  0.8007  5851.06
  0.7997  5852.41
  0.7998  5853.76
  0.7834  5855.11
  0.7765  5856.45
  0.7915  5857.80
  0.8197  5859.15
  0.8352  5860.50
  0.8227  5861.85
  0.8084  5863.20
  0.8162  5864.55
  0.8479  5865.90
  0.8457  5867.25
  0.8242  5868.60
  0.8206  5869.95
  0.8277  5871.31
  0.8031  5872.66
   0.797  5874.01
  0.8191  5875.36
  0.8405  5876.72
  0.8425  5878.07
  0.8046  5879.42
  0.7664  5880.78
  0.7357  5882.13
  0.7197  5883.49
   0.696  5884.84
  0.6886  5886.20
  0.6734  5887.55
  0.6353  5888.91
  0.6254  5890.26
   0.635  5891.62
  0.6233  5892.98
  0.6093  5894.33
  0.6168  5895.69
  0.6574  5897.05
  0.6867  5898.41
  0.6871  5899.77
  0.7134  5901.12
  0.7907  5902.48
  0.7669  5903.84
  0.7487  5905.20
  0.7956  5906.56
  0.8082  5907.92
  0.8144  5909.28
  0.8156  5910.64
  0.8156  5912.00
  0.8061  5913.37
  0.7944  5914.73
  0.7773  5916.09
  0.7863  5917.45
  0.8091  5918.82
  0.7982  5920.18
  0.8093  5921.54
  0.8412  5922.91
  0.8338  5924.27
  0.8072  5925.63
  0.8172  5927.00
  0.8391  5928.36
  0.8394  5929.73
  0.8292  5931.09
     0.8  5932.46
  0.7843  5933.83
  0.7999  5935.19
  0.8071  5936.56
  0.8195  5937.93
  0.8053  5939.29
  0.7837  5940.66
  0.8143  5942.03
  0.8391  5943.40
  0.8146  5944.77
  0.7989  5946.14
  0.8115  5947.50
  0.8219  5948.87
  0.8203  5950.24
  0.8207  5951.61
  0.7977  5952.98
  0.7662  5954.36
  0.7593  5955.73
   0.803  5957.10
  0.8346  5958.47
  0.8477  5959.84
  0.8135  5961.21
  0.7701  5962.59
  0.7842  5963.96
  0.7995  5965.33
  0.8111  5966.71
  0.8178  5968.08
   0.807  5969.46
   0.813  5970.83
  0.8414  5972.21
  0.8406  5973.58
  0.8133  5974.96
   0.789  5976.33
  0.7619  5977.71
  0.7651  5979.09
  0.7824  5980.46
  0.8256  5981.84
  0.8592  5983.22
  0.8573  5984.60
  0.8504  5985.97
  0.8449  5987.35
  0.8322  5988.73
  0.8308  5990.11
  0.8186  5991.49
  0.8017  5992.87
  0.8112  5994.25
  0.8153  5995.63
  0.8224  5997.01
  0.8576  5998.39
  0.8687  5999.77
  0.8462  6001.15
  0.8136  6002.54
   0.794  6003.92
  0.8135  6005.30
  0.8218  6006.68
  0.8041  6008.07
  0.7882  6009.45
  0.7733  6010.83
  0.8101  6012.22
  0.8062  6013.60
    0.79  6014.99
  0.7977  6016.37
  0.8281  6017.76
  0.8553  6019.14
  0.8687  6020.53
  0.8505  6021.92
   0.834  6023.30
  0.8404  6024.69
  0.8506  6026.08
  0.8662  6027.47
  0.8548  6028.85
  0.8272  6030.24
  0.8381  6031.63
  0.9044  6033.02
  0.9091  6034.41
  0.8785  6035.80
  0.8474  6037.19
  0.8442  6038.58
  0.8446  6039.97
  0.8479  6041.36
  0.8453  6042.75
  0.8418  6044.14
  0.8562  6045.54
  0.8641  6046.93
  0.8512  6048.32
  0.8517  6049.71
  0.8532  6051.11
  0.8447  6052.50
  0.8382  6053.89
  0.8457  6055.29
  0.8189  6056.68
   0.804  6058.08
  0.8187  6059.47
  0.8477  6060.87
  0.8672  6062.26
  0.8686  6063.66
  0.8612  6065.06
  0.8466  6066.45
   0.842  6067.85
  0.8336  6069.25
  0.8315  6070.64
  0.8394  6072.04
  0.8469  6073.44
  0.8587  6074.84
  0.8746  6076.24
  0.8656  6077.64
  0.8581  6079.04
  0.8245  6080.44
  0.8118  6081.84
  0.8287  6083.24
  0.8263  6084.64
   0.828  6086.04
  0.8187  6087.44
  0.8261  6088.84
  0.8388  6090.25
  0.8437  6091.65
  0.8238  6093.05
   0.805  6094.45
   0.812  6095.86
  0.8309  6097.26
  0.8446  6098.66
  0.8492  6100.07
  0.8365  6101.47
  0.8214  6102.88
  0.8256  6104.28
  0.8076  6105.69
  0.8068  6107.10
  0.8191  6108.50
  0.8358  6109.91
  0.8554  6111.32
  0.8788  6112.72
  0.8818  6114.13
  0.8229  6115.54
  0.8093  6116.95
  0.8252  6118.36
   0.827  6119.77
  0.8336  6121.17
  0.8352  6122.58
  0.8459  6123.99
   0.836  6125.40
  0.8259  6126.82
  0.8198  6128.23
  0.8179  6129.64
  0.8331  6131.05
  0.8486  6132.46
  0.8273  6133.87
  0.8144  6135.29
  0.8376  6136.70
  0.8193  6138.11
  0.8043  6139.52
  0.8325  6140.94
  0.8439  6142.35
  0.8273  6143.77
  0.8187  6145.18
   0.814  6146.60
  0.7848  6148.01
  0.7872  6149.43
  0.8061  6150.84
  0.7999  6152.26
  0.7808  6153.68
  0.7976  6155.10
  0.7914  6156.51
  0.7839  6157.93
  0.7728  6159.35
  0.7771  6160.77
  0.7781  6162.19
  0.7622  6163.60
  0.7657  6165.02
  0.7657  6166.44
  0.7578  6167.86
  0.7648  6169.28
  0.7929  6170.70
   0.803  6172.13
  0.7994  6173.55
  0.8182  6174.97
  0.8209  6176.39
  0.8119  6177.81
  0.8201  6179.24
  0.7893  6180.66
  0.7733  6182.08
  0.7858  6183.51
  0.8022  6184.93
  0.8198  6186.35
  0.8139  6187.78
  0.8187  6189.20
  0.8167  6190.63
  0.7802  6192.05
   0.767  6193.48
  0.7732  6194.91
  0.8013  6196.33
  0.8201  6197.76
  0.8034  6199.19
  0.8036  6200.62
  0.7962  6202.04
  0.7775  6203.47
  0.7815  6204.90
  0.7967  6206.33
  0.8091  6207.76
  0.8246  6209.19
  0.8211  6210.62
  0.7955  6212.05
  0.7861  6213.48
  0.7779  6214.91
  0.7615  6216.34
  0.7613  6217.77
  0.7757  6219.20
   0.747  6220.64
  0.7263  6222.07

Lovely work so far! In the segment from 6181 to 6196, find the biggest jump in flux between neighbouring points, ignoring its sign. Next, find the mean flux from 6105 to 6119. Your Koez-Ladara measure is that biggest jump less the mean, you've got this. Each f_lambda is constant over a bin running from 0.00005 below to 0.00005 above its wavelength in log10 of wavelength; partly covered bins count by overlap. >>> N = -0.798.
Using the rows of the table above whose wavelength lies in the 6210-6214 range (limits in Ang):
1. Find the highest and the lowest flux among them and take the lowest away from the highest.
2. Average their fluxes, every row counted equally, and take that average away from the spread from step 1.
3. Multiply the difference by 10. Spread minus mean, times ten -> -7.66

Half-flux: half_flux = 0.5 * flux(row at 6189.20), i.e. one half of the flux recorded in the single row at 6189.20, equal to 0.41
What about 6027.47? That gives 0.43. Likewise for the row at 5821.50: 0.47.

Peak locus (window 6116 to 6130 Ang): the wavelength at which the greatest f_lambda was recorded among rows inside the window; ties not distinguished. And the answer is 6123.99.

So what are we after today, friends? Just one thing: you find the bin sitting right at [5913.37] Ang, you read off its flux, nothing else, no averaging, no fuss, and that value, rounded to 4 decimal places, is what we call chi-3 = 0.8061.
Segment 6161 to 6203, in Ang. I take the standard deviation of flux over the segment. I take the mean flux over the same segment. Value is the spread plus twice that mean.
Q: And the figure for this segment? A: 1.61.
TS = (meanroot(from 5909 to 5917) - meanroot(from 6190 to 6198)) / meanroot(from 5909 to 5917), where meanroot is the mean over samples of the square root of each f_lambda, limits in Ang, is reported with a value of 0.007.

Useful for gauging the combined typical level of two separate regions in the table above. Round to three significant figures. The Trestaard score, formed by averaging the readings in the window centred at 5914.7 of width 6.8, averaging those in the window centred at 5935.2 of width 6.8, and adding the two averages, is 1.60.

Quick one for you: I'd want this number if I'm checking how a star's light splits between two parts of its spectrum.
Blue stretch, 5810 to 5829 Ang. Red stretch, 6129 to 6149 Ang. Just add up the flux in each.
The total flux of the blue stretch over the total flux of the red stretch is 1.06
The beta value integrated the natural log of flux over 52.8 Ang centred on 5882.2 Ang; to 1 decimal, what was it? -15.2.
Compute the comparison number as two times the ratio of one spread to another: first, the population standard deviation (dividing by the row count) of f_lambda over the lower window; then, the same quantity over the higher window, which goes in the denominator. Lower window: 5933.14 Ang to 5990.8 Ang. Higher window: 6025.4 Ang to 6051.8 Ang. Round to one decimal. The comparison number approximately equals 2.6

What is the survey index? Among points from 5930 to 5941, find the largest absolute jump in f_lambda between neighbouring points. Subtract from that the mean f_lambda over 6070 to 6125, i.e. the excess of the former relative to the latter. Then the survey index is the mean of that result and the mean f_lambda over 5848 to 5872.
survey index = 0.00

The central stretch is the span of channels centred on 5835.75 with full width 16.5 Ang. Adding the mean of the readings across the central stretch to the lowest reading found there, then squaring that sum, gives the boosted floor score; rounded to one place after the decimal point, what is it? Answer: 2.8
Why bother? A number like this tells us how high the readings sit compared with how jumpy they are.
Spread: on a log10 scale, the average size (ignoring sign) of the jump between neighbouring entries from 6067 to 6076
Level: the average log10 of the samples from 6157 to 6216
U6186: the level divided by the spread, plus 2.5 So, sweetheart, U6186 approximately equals -23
